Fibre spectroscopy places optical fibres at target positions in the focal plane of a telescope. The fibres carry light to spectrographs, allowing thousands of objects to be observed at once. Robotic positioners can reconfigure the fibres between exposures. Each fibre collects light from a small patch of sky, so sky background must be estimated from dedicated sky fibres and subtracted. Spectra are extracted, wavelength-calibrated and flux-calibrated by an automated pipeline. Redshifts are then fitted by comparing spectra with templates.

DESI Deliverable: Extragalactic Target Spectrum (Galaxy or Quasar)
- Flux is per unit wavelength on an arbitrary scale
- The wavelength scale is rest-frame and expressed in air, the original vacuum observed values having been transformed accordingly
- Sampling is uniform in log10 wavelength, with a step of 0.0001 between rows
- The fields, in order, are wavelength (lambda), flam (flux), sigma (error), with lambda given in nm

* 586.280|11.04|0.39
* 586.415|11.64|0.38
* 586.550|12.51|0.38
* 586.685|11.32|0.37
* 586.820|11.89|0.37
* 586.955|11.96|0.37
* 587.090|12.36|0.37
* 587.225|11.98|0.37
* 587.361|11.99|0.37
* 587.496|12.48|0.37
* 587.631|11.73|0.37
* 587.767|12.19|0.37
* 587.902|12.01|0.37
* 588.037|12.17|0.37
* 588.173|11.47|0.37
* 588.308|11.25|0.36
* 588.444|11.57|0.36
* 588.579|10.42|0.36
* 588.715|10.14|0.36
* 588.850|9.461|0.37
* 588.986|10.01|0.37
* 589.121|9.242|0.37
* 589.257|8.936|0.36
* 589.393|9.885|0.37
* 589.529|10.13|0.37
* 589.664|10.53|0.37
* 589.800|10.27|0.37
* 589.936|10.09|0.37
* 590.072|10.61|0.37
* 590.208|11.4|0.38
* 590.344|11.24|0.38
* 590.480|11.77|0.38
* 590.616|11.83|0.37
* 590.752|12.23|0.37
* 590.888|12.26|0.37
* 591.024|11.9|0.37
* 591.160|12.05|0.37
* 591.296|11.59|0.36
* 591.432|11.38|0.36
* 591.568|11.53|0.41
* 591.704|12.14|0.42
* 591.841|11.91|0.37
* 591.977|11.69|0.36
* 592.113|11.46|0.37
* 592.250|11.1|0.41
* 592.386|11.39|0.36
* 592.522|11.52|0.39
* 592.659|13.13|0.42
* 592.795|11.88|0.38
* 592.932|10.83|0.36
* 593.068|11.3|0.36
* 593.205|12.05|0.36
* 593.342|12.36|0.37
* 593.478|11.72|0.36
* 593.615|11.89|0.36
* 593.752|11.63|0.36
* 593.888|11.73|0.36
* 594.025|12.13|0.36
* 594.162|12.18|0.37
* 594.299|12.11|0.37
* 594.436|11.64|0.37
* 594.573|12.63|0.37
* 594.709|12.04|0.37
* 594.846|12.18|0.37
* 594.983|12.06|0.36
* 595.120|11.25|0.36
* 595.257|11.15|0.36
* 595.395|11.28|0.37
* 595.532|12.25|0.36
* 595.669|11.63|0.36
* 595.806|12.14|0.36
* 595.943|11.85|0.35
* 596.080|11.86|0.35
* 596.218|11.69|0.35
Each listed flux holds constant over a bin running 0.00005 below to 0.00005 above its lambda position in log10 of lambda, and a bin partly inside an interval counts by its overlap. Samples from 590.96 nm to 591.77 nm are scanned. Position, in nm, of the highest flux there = 591.704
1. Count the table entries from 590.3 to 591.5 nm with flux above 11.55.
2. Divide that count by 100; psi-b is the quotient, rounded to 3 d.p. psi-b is 0.070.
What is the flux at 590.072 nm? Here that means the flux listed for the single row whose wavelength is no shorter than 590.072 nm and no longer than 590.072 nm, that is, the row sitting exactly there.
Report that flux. 10.61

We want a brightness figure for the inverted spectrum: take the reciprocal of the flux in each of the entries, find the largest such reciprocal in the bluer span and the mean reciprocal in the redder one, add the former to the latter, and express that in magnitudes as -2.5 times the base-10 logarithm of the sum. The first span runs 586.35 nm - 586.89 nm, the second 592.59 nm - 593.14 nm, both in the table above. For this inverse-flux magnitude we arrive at 1.901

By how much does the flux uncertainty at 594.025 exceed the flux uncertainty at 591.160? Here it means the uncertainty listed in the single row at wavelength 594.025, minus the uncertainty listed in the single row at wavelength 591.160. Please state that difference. -0.0100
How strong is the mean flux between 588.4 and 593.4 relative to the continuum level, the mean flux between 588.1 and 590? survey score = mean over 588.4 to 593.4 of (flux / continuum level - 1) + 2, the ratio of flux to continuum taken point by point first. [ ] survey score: 2.09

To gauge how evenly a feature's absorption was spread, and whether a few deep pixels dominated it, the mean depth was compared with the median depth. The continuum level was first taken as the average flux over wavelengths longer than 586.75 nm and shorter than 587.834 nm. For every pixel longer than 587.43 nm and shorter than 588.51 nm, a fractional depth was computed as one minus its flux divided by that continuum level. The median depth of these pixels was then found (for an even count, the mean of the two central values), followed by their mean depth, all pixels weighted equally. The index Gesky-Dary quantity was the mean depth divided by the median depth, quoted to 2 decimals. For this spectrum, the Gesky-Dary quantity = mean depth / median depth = 1.06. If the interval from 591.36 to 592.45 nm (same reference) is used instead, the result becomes 0.86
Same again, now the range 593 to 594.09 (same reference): 0.84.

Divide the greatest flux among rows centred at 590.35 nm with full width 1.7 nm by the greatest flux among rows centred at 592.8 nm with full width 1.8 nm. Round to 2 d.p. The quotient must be 0.93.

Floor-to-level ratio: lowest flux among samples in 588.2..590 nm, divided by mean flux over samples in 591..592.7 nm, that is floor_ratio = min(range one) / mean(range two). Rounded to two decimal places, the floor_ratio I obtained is 0.76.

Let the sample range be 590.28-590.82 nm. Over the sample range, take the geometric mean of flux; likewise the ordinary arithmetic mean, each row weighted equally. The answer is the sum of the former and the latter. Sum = 23.5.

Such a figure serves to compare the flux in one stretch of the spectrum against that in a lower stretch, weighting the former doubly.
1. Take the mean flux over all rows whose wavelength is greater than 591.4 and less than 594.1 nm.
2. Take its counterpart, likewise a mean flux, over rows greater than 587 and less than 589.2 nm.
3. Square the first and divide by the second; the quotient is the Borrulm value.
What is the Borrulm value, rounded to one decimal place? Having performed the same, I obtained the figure 12.2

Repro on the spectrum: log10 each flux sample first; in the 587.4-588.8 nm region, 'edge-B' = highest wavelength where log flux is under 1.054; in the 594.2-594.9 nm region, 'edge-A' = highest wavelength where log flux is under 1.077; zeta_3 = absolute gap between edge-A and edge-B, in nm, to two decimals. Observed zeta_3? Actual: 5.72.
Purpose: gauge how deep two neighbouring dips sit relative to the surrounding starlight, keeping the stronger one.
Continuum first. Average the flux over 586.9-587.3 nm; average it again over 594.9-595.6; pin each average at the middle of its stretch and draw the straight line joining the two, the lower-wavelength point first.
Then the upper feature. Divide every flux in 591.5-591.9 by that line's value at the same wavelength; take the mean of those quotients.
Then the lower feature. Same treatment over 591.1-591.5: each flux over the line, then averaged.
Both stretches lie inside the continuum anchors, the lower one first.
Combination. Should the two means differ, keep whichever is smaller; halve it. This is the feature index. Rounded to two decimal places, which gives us 0.49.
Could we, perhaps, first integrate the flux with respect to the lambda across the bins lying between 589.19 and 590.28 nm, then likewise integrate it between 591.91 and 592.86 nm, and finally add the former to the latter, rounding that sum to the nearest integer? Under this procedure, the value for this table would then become 22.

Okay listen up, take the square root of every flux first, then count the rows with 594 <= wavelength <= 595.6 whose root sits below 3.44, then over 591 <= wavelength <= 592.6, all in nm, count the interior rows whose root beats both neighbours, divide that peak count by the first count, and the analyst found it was 0.5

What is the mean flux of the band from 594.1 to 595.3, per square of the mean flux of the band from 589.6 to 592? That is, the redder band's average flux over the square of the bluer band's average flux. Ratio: 0.091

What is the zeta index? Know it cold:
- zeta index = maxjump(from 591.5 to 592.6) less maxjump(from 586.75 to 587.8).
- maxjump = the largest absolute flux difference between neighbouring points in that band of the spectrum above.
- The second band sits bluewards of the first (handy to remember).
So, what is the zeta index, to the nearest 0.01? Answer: -0.14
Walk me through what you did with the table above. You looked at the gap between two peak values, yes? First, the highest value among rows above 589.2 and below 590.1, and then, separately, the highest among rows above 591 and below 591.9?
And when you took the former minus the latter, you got -1.5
